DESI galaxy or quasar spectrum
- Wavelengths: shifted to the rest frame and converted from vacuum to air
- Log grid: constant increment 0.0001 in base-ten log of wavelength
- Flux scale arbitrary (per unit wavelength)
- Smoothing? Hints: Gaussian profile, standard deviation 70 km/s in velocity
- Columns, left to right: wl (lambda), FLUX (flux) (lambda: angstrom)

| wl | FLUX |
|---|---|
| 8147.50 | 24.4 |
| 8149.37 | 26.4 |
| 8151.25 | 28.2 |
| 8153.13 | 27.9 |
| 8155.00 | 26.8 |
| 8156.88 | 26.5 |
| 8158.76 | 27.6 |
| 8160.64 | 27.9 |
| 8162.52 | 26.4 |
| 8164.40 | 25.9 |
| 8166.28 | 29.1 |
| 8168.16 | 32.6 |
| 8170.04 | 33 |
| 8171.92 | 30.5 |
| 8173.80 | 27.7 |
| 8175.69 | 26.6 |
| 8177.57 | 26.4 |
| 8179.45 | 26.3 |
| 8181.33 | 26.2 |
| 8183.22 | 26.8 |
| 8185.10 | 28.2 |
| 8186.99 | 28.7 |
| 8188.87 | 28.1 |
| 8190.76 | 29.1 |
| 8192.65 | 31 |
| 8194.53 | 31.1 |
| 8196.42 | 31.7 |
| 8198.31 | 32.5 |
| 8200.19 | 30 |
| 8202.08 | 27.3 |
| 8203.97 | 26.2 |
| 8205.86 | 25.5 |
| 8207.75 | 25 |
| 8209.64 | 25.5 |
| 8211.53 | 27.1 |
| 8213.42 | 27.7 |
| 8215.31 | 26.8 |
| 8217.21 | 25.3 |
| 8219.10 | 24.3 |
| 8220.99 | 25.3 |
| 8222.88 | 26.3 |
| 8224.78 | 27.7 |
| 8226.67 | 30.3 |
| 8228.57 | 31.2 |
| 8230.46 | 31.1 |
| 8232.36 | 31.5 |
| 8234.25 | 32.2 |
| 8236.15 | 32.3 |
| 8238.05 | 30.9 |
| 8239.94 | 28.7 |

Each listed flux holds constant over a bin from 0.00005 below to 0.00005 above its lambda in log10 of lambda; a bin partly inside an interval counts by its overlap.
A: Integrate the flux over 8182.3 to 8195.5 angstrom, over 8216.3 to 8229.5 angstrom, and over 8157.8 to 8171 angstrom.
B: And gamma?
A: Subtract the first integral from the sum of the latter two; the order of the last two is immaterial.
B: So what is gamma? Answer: 358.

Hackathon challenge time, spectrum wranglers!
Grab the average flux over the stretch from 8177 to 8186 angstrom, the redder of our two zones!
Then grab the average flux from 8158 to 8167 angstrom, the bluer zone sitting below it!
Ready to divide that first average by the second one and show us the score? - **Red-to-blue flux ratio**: 0.98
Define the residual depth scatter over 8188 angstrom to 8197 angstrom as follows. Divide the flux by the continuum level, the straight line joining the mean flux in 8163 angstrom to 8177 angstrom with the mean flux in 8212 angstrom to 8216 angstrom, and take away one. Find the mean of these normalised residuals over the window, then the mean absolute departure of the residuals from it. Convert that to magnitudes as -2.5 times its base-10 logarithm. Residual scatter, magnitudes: 3.27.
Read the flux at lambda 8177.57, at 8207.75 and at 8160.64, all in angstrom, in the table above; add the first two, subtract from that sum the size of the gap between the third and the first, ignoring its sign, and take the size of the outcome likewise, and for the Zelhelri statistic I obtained 49.9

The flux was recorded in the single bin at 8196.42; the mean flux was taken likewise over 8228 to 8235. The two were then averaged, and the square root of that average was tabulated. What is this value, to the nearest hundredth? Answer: 5.62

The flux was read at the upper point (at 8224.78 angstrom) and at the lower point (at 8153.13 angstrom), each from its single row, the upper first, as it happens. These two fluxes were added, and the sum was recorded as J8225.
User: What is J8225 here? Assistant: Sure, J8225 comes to 55.6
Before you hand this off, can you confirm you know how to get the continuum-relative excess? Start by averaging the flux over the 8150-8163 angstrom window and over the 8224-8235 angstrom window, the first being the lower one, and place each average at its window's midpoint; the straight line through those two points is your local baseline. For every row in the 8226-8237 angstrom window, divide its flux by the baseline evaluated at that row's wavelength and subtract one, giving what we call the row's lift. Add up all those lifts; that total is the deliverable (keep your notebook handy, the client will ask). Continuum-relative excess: 0.1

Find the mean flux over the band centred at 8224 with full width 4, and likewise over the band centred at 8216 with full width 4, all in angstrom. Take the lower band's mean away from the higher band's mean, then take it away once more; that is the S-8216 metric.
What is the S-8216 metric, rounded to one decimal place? -25.1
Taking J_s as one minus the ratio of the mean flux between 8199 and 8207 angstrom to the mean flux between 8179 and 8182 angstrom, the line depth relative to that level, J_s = -0.04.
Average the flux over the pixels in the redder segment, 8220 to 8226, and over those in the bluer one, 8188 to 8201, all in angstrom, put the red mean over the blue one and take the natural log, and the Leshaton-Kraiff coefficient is -0.14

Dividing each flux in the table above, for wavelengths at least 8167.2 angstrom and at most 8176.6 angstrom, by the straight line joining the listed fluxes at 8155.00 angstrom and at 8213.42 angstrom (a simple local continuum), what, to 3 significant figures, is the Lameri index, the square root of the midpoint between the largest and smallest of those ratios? 1.05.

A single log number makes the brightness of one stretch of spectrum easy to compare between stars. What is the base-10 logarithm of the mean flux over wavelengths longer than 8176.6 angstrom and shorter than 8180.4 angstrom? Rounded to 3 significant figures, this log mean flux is 1.42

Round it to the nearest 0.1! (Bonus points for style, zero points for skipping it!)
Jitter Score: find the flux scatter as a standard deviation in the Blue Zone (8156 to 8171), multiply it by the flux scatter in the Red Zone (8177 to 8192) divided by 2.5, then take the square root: 1.1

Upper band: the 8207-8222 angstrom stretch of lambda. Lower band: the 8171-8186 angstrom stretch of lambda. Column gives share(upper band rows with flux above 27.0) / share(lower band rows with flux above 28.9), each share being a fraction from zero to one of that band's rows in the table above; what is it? 2.0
